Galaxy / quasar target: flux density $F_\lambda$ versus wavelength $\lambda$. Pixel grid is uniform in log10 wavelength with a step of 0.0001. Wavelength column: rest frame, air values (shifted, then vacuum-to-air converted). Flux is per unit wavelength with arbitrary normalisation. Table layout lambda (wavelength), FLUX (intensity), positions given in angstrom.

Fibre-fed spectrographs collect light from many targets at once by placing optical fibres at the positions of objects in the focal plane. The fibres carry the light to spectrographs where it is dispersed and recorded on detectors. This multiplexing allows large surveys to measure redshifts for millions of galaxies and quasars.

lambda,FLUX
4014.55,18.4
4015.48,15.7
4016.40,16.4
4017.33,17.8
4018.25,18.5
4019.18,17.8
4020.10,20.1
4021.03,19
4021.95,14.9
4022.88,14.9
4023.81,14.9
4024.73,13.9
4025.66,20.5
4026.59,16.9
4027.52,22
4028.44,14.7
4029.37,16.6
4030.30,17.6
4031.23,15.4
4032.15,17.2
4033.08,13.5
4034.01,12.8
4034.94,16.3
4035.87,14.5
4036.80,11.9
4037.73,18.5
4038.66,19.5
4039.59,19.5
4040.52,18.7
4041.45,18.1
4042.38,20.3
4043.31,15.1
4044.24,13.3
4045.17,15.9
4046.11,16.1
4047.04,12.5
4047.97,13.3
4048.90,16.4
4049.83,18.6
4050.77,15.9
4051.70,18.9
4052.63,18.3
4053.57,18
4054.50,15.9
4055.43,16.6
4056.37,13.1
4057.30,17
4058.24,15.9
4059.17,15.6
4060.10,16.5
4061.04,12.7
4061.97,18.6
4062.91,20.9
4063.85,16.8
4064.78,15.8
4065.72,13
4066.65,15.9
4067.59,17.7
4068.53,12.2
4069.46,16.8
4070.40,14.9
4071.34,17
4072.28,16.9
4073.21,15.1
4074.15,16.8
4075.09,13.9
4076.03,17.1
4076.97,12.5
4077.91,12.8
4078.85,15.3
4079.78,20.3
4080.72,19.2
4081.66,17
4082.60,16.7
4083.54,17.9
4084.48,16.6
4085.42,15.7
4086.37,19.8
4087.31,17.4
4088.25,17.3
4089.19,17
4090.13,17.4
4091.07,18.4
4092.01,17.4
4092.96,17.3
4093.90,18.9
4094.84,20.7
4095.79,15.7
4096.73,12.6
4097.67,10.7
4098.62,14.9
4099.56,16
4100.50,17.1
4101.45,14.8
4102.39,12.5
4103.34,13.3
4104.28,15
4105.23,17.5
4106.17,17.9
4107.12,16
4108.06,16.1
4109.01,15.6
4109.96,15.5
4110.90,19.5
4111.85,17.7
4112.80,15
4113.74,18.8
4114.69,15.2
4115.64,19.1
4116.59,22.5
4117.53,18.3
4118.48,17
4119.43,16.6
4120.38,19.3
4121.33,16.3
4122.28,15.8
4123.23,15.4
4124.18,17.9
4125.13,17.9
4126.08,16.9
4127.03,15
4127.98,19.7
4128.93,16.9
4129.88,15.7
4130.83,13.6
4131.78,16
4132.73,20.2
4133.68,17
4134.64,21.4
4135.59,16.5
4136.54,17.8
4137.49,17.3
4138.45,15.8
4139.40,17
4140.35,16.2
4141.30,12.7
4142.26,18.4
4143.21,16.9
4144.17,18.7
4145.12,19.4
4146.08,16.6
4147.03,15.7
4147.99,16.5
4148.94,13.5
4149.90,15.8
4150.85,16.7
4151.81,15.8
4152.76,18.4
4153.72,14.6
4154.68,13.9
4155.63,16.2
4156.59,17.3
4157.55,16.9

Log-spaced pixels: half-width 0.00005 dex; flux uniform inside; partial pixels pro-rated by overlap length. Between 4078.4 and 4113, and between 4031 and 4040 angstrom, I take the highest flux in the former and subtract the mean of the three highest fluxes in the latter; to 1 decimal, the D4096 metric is 1.5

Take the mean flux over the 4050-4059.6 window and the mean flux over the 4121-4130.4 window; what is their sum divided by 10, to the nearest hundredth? 3.33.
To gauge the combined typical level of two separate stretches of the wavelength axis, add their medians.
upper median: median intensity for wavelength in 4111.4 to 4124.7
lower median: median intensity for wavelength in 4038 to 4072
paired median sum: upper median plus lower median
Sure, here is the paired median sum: 33.8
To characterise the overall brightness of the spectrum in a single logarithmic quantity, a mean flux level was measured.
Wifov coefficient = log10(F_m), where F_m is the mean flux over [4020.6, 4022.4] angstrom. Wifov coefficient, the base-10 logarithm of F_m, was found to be 1.23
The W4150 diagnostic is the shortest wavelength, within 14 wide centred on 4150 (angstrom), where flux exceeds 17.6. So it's 4144.17 angstrom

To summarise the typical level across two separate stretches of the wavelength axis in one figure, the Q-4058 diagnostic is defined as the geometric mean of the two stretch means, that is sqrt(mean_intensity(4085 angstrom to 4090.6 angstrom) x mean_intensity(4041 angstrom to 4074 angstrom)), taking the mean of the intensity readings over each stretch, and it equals 16.8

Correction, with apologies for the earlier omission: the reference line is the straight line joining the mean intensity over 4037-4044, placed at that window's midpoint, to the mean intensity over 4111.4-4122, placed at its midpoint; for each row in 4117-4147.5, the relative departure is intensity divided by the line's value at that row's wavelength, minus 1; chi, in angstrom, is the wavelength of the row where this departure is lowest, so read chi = 4141.30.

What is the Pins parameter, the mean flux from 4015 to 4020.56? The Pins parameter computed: 17.7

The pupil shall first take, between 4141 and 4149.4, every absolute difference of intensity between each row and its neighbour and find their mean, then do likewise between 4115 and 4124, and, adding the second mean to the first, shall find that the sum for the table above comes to 4.1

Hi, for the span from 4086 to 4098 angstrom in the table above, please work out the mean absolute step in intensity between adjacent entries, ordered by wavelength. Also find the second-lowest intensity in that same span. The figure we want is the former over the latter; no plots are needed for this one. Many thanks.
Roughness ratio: 0.12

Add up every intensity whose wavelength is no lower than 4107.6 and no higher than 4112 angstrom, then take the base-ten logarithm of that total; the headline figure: 1.93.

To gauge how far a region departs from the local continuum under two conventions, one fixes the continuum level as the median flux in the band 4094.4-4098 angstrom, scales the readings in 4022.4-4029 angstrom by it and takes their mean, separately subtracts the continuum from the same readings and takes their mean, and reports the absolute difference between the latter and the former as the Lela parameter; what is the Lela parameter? 1.5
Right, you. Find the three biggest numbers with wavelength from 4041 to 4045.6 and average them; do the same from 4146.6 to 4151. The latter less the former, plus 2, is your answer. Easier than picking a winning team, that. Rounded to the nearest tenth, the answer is 0.2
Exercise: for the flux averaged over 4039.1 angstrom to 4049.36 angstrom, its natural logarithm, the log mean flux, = 2.79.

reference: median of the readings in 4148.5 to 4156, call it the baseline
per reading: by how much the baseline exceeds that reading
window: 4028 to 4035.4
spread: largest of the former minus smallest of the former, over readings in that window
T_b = 4.8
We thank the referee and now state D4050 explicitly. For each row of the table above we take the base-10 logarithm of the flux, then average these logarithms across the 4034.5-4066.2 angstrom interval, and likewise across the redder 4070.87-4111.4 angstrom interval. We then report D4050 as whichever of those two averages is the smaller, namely 1.21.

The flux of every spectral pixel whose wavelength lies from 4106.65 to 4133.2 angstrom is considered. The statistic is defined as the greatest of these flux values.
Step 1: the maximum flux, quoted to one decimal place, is 22.5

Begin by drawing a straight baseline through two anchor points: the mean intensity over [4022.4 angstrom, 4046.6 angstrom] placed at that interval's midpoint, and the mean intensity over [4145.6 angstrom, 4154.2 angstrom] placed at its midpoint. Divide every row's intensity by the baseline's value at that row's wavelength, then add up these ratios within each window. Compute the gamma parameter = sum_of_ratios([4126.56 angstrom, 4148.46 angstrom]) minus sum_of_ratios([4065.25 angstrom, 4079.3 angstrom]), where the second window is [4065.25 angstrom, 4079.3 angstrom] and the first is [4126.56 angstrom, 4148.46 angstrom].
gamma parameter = 10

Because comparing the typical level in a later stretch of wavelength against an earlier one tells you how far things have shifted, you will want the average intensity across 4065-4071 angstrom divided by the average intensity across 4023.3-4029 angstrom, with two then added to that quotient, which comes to 2.88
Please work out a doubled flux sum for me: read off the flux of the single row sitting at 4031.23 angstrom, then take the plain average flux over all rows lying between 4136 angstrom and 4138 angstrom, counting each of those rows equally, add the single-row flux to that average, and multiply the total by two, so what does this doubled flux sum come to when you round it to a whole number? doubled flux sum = 66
